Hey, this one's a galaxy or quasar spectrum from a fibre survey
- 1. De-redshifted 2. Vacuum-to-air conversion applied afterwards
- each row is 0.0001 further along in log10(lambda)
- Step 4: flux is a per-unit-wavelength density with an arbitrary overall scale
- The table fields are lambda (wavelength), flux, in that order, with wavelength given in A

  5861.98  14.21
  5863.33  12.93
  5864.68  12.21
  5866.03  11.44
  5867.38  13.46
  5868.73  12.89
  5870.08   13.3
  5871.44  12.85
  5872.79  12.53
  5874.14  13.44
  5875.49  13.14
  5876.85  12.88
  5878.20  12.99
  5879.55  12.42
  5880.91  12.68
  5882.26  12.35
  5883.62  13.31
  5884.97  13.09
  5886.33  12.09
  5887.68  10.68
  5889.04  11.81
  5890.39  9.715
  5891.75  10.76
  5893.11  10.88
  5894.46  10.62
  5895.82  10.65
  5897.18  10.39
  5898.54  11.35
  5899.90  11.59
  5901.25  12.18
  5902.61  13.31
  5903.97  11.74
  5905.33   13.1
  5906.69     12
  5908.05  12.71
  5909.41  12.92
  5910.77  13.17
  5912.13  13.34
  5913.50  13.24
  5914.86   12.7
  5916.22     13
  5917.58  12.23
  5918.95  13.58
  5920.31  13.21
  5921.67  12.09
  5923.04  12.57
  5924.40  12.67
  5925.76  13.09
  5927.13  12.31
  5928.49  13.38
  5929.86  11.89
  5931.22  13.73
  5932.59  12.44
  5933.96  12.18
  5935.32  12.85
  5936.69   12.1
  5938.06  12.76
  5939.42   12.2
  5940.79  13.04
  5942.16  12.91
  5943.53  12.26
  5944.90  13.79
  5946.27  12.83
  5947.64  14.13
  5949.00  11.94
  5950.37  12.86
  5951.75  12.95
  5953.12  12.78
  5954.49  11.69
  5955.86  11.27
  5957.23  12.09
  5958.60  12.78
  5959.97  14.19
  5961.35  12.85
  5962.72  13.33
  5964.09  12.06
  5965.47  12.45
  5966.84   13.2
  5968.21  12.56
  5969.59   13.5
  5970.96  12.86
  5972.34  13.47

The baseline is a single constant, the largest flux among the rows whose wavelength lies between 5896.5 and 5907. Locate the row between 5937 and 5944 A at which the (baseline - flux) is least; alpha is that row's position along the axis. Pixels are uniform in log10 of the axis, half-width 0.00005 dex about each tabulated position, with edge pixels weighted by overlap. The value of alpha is 5940.79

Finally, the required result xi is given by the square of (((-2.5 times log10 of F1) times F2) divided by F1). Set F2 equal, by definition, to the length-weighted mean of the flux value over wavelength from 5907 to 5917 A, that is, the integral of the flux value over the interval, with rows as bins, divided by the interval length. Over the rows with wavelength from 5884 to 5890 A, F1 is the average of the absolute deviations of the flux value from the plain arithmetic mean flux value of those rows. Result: 69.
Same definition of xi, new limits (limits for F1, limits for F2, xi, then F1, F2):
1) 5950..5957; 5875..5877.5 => 75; 0.66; 13.0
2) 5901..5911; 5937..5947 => 368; 0.50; 12.8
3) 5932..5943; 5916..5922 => 2199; 0.33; 12.9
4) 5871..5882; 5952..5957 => 5525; 0.25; 12.0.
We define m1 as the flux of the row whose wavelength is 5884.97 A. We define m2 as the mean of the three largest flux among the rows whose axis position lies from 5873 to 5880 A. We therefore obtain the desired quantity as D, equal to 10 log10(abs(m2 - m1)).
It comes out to -10.0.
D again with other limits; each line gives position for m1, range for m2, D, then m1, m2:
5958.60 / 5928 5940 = -2.7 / 12.78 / 13.3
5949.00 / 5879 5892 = 0.4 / 11.94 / 13.0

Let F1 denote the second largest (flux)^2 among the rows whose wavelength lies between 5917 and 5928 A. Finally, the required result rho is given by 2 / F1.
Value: 0.0115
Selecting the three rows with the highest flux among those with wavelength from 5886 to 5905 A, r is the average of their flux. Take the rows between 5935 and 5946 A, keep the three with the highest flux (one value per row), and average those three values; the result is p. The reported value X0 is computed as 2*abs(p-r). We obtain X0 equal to 1.4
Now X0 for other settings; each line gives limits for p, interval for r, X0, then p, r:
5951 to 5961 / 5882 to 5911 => 0.1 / 13.31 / 13.3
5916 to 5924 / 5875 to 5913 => 0.1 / 13.26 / 13.3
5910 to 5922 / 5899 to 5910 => 0.6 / 13.39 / 13.1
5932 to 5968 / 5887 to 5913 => 1.5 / 14.04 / 13.3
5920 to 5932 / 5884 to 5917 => 0.3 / 13.44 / 13.3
